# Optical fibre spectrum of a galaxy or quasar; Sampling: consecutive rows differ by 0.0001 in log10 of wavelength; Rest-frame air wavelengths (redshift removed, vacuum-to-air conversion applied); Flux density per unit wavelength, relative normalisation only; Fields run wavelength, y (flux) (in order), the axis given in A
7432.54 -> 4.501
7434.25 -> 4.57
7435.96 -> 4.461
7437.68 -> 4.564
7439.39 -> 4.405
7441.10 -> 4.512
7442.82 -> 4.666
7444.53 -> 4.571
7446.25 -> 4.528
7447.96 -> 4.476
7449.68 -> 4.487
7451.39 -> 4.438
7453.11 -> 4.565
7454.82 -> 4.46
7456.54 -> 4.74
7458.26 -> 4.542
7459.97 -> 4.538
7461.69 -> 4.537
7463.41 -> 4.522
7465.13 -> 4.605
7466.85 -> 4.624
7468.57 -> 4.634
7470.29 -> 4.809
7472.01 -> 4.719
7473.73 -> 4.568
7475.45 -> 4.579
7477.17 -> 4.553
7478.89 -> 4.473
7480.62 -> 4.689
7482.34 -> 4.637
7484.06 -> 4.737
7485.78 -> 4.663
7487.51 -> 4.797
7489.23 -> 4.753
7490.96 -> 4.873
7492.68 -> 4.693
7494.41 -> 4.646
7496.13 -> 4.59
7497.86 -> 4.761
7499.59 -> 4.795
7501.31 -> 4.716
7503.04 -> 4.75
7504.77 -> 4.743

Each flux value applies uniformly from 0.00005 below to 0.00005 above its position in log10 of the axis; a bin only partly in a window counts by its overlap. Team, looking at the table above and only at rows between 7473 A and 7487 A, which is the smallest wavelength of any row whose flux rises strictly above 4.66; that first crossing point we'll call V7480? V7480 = 7480.62 A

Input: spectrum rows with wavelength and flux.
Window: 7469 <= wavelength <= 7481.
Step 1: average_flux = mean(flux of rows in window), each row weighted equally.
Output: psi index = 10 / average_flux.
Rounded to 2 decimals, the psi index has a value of 2.16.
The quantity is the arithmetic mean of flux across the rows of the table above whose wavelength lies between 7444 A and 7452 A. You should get 4.50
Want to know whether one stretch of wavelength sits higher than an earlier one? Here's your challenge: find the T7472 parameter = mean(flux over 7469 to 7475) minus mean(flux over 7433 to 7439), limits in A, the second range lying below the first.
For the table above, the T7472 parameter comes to 0.17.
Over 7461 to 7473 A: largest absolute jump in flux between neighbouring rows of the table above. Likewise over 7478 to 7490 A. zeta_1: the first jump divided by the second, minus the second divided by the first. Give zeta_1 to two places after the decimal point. -0.42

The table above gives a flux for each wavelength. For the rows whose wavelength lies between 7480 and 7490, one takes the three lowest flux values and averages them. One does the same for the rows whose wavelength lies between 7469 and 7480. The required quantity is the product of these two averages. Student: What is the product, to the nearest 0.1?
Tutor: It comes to 21.1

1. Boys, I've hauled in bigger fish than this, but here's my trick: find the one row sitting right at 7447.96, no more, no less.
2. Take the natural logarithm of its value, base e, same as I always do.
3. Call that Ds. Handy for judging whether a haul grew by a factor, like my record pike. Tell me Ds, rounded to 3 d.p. 1.499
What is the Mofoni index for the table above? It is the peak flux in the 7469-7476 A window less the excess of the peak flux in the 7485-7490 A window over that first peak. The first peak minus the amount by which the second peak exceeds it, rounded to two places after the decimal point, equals 4.82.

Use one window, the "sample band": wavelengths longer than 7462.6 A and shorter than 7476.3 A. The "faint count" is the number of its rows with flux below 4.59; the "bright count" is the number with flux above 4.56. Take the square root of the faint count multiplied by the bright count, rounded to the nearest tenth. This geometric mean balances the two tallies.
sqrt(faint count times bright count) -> 4.6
